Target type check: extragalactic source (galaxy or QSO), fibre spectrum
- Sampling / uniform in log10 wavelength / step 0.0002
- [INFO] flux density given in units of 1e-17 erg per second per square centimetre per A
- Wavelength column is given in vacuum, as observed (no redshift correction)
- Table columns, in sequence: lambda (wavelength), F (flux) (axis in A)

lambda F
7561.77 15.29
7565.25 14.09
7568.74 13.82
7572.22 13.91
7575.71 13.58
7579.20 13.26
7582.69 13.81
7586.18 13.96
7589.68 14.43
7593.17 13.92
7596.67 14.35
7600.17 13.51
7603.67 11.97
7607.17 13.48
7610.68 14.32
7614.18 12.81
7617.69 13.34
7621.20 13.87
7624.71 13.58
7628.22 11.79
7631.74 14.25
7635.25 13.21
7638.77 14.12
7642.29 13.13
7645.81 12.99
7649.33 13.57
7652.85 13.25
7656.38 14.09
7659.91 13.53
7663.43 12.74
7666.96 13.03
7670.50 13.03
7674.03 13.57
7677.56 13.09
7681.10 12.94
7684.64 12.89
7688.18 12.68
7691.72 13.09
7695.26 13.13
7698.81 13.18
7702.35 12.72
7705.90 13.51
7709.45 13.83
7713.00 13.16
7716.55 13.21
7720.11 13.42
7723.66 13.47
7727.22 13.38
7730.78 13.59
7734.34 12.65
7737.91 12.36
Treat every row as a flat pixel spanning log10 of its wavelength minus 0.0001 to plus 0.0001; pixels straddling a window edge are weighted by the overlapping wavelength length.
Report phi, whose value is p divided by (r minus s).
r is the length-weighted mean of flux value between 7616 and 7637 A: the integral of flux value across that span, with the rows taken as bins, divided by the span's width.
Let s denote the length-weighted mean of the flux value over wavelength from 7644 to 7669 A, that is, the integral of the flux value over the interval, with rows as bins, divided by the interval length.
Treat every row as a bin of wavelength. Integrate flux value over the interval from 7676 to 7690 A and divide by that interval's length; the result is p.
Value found 415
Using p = 12.9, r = 13.3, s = 13.3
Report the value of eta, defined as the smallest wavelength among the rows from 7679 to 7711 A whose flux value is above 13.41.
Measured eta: 7705.90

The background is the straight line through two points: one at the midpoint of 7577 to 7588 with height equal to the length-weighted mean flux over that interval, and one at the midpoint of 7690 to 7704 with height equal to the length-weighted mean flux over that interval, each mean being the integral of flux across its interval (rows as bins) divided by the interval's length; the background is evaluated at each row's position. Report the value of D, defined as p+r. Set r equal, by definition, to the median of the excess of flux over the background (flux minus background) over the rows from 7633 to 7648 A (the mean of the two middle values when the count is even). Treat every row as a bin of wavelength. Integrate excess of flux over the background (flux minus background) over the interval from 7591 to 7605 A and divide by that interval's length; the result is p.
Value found -0.3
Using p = -0.08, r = -0.19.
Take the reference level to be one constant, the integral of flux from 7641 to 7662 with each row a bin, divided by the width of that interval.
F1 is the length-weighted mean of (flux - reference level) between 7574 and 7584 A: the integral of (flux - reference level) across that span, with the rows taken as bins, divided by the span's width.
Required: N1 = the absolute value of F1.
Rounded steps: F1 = 0.11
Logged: 0.11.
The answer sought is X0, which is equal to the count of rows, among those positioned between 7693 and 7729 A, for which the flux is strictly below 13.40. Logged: 6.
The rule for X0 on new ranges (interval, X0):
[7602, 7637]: 5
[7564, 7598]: 1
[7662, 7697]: 9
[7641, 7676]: 6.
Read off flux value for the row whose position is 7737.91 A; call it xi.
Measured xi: 12.36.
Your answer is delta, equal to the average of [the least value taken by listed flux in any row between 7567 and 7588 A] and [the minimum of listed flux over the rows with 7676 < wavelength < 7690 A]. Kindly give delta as 12.97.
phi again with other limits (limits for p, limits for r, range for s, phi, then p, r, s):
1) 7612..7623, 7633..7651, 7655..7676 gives 121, 13.4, 13.4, 13.3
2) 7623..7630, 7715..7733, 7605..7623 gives -98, 12.7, 13.4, 13.5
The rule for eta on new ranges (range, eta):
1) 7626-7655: 7631.74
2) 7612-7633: 7621.20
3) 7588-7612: 7589.68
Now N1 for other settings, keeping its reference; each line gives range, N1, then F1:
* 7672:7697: 0.37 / -0.37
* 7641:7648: 0.34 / -0.34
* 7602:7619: 0.24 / -0.24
